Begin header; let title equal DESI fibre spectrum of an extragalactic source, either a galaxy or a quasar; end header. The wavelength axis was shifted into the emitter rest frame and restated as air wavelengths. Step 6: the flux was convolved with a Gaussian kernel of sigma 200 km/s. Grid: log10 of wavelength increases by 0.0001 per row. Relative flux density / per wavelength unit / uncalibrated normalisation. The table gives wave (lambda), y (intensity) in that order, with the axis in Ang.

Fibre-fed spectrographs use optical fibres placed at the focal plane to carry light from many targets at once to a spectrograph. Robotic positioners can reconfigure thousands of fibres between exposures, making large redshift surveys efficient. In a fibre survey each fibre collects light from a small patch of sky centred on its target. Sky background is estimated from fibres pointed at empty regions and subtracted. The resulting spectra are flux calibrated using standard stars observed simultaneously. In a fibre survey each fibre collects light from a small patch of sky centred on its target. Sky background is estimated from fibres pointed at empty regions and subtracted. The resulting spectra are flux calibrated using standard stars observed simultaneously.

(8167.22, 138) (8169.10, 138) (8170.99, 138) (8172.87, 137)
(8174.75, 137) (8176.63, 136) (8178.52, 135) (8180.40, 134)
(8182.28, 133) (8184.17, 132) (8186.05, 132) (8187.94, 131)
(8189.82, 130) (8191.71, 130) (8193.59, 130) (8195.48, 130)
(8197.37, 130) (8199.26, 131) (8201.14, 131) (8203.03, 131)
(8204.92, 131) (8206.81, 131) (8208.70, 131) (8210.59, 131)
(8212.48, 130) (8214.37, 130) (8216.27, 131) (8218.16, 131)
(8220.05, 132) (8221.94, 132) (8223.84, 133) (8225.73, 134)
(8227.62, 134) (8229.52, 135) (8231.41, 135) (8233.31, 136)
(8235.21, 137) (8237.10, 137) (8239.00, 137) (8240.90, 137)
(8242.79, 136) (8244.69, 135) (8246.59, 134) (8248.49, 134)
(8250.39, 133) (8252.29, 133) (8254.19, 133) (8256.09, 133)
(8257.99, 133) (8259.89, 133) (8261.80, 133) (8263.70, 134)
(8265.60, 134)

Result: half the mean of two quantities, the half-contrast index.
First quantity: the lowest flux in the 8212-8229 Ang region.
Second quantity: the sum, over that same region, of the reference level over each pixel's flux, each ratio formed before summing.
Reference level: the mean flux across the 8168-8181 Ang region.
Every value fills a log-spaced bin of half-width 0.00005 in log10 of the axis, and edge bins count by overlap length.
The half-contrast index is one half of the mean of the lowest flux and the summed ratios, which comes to 34.8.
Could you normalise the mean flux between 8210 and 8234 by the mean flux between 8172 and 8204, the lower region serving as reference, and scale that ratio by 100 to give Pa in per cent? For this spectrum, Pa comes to 100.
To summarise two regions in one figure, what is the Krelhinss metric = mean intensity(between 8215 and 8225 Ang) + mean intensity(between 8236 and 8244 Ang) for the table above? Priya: 269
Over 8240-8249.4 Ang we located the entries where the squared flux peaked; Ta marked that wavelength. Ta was 8240.90 Ang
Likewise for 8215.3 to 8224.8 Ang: 8223.84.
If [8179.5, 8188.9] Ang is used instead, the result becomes 8180.40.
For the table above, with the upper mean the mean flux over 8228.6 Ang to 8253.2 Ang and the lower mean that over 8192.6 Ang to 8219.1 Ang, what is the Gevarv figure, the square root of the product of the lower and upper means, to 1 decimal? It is 133.0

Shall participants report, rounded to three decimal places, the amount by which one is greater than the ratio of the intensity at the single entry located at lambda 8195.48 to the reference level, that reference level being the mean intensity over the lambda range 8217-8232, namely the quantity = 0.024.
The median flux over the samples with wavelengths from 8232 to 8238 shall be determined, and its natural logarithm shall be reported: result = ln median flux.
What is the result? 4.920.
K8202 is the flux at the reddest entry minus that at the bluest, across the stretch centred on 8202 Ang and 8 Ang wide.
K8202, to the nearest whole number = 0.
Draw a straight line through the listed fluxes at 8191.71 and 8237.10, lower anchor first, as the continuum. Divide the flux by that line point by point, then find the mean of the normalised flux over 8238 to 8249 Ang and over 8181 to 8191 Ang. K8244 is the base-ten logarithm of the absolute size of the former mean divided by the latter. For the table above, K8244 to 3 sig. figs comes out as -0.0162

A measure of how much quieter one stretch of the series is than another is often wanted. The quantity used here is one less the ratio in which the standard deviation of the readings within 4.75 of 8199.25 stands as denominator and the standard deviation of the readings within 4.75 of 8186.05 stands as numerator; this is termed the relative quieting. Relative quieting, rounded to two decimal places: -1.08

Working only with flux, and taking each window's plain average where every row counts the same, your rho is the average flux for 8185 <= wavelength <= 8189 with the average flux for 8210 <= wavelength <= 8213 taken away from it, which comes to 1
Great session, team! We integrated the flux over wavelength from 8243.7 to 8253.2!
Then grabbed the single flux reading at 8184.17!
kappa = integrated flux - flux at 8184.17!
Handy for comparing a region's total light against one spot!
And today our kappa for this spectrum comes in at 1139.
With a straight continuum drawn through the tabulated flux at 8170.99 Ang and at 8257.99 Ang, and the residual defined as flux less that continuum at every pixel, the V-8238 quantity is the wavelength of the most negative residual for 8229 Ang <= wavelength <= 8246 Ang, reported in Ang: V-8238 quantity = 8229.52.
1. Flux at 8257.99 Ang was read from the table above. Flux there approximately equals 133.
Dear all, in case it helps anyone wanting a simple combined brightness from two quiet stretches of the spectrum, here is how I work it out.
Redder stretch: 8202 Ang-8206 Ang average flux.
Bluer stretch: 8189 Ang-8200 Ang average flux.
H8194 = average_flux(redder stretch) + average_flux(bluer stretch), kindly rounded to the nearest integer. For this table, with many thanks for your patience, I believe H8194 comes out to 261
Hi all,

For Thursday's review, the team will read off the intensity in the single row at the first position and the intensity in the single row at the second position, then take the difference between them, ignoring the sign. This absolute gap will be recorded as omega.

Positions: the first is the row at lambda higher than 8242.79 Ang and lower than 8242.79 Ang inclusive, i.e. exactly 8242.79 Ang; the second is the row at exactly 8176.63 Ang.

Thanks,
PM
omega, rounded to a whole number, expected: 0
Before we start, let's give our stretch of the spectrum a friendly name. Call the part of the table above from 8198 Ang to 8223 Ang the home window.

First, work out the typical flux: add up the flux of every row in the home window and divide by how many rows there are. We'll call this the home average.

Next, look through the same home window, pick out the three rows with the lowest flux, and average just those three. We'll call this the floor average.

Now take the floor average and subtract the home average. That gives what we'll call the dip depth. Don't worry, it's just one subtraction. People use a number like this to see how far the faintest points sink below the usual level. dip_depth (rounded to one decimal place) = -0.7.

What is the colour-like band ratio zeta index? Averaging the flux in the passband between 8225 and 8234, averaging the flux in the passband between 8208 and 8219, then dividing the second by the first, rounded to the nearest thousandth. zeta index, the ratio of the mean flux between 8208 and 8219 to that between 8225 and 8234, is 0.969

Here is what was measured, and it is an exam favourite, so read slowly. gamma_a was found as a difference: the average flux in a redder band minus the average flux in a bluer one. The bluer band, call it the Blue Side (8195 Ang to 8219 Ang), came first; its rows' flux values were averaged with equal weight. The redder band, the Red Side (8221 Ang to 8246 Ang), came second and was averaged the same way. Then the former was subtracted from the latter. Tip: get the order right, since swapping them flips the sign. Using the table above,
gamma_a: 5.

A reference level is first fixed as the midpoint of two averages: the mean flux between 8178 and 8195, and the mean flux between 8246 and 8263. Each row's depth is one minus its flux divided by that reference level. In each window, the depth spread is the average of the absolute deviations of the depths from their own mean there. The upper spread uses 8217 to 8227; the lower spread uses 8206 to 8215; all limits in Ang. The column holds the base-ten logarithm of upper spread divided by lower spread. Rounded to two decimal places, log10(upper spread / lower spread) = 0.26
